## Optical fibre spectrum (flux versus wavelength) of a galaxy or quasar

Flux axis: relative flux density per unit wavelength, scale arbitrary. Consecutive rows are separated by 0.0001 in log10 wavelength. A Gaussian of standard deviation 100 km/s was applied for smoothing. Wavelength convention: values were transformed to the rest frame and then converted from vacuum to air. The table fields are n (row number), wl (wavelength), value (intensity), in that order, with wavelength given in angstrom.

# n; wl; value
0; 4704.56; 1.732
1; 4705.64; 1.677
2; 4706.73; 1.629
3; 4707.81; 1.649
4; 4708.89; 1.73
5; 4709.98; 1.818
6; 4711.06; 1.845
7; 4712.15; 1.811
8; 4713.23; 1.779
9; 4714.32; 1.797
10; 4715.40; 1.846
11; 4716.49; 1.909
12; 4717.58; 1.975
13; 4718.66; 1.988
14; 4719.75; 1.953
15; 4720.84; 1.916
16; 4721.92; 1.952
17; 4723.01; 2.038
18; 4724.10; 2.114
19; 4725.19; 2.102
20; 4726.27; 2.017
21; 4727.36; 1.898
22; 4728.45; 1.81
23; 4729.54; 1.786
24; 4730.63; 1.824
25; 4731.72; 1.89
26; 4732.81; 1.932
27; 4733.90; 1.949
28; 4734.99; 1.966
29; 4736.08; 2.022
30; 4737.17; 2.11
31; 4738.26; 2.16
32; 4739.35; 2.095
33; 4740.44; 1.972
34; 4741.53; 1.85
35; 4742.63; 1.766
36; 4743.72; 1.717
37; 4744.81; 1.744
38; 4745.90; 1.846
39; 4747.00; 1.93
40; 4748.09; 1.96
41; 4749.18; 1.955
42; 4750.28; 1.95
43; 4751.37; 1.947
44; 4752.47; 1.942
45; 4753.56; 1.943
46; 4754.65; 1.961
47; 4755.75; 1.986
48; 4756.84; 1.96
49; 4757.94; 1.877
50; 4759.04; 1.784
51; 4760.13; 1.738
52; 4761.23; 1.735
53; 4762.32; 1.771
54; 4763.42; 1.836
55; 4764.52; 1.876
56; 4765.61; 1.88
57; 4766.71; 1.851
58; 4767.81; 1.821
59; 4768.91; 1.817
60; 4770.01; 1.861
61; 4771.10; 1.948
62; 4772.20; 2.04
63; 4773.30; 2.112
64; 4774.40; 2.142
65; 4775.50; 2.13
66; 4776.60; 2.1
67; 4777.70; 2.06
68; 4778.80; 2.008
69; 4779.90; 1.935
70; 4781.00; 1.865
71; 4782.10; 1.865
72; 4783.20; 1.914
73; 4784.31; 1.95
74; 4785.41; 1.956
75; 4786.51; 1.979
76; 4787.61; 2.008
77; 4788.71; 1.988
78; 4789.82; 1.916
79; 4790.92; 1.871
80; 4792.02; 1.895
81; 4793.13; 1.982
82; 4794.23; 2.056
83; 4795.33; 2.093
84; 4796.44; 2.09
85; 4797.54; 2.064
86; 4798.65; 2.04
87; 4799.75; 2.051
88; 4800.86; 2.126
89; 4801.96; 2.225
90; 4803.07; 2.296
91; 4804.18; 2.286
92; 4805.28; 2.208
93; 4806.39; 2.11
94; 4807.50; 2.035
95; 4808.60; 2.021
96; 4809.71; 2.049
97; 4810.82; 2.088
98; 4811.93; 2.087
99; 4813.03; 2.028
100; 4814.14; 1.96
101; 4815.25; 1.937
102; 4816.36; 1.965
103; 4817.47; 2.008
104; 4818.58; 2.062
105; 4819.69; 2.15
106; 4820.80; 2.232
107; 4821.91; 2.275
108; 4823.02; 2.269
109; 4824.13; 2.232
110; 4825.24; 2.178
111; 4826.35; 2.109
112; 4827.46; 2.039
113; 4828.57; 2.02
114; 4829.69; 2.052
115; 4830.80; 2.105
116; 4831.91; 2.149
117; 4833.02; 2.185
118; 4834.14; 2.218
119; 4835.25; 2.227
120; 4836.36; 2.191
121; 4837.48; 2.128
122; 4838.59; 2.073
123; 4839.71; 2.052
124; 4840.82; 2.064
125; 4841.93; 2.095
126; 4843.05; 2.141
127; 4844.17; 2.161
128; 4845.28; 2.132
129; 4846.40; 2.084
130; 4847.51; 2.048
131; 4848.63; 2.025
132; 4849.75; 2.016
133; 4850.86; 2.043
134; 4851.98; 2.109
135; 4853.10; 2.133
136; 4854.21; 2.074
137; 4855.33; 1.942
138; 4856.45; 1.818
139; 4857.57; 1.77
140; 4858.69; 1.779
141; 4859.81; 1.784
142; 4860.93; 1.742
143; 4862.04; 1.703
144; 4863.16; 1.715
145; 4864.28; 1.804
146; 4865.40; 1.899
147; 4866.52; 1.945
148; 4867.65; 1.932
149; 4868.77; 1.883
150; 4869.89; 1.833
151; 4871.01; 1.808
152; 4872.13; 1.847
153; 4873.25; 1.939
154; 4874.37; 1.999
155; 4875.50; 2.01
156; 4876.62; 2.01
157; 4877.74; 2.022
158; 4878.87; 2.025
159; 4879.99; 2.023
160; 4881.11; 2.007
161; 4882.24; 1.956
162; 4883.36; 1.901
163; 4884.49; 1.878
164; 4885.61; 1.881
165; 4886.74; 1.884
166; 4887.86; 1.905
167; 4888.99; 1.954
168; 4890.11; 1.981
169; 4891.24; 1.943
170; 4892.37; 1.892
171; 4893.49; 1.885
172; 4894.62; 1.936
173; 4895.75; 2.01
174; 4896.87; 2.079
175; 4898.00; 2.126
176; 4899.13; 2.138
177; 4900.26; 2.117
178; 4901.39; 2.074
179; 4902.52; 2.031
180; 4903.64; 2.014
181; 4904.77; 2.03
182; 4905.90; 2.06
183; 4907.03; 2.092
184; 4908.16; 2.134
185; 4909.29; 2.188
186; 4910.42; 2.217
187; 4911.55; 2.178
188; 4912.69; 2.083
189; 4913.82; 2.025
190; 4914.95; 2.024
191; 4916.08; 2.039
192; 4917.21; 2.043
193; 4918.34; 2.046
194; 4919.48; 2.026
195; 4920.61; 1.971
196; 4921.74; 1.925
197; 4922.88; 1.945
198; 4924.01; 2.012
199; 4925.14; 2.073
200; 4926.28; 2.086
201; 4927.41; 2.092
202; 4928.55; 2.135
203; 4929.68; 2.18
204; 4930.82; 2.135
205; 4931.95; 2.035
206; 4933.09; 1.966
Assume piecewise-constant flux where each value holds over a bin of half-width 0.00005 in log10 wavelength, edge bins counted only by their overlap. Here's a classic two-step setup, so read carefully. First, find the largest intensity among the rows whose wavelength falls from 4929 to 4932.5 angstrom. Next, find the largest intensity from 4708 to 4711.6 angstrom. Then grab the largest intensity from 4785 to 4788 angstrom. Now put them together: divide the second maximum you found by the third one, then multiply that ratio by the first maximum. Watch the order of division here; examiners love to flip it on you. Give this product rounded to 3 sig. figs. 2.00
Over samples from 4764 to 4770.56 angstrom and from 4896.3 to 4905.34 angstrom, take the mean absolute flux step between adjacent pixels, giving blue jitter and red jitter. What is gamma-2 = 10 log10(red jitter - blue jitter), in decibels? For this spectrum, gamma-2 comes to -22.1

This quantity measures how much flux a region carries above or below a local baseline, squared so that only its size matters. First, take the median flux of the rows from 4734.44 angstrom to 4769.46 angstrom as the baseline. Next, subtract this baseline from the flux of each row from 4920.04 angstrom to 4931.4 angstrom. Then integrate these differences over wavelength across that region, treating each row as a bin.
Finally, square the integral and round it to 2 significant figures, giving 2.9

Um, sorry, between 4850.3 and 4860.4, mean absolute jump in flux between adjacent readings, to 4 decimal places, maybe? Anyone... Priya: 0.0584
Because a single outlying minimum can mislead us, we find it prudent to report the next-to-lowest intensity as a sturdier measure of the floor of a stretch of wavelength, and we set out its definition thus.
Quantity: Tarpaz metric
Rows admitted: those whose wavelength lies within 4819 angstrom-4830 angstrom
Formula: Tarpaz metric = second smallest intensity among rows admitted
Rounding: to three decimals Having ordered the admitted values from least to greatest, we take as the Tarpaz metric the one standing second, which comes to 2.039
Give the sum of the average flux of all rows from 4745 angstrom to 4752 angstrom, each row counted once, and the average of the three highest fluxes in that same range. 3.9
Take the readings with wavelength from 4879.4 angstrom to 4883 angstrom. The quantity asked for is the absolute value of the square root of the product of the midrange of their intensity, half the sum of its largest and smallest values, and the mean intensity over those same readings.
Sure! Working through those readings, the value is 1.99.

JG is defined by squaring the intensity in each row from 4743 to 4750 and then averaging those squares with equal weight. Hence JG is 3.5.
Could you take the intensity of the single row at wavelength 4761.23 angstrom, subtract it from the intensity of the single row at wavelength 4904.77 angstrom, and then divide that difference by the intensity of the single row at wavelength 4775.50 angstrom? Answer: 0.14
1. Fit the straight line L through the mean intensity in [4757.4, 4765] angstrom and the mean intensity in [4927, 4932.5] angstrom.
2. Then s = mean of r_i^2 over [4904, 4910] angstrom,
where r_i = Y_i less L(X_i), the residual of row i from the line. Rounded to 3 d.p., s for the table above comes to 0.004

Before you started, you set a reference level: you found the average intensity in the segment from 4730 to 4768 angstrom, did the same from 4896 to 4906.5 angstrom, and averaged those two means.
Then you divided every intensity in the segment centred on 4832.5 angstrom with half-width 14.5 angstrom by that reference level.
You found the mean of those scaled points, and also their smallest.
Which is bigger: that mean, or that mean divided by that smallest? 1.08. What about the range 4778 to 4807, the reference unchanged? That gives 1.09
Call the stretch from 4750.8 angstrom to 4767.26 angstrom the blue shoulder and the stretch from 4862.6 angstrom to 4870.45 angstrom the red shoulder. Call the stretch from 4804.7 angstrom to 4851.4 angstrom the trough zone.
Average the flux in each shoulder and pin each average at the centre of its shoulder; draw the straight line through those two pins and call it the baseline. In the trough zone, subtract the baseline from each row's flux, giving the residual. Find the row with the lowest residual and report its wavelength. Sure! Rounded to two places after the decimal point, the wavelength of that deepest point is 4815.25 angstrom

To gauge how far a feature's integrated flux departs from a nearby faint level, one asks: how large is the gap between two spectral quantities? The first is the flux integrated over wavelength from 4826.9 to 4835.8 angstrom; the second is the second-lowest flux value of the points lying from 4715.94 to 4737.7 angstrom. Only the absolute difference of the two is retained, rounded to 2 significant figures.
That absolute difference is 17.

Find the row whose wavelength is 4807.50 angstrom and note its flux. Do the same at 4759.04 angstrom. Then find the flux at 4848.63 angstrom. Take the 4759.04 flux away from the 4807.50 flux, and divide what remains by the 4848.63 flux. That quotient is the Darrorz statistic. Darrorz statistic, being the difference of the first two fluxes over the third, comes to 0.12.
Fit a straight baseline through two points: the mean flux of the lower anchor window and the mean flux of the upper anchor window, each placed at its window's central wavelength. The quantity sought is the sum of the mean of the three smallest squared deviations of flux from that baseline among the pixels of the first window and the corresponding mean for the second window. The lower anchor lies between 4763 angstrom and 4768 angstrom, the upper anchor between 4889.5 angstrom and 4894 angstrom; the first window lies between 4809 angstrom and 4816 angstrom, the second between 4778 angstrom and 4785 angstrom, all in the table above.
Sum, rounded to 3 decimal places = 0.011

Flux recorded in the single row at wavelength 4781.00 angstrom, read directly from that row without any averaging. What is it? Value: 1.865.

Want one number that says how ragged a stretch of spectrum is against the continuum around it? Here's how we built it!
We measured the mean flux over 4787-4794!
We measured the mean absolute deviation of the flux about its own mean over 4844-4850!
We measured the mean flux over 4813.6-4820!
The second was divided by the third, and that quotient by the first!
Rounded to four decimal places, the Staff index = 0.0123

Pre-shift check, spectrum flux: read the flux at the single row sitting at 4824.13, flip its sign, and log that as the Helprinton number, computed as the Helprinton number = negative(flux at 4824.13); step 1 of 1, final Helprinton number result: -2.23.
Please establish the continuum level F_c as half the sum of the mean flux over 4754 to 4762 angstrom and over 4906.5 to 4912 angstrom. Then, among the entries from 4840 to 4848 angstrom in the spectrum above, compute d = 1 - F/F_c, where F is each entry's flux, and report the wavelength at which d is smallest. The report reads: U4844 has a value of 4844.17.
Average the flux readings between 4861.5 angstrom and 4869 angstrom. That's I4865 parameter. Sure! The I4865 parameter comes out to 1.84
